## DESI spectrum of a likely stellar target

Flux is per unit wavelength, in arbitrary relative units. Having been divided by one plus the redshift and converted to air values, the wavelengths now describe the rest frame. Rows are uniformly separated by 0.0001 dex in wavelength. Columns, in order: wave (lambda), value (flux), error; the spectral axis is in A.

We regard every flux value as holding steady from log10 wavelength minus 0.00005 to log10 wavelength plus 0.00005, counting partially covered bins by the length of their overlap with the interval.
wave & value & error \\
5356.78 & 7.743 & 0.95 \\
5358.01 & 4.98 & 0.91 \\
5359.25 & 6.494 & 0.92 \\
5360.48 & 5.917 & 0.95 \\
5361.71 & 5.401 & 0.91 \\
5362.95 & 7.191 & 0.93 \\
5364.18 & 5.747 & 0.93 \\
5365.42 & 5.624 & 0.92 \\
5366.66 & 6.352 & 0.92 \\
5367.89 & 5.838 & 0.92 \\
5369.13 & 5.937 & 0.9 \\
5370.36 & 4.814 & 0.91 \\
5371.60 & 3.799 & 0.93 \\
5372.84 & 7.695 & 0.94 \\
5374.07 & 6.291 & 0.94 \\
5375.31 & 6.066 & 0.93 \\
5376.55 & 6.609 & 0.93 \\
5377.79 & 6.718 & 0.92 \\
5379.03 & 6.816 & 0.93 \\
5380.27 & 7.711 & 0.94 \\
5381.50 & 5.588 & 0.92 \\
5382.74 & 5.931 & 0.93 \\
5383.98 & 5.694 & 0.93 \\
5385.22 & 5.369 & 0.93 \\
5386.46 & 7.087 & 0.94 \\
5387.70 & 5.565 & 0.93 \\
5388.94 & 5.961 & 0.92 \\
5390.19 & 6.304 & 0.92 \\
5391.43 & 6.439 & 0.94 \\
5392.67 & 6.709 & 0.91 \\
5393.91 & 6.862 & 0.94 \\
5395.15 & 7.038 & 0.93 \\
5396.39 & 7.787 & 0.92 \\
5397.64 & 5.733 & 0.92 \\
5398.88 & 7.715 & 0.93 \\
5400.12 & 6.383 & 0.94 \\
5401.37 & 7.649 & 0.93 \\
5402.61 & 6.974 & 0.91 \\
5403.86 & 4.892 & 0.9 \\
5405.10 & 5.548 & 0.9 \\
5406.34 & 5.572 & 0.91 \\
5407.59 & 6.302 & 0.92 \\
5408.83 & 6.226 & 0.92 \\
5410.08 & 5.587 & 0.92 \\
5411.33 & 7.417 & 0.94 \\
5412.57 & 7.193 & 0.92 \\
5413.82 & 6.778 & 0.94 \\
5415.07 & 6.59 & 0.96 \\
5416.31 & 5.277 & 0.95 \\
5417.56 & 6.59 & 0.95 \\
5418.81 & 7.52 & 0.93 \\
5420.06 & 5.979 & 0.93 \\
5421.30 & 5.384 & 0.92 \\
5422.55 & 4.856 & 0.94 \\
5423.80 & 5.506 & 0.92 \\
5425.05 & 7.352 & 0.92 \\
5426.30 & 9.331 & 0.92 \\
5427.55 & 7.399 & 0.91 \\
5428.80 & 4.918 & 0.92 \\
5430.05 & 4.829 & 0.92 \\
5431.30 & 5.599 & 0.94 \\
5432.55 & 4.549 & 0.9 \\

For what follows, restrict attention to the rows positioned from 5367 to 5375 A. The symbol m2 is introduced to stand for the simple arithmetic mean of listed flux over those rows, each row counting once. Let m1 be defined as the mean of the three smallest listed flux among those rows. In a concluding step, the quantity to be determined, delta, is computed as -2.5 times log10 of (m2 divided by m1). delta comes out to -0.188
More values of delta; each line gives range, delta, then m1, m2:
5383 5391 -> -0.085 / 5.5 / 6.0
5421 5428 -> -0.255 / 5.2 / 6.6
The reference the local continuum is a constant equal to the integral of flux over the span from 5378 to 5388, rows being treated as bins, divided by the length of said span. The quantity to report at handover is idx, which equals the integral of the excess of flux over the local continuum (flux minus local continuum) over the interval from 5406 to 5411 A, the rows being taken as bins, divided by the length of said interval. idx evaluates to -0.23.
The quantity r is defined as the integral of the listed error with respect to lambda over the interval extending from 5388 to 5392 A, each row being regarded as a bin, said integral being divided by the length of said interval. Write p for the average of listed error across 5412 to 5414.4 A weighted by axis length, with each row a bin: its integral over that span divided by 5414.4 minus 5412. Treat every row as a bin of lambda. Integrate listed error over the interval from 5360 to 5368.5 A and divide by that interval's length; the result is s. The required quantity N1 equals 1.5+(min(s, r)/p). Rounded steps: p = 0.929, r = 0.925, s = 0.925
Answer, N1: 2.50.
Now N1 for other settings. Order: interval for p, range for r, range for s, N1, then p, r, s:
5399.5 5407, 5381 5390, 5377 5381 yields 2.51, 0.915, 0.927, 0.931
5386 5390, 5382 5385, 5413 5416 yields 2.50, 0.927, 0.929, 0.948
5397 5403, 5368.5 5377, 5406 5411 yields 2.49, 0.926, 0.926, 0.918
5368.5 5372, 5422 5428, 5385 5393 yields 2.51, 0.912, 0.922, 0.927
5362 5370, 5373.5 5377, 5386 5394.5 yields 2.51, 0.919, 0.932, 0.928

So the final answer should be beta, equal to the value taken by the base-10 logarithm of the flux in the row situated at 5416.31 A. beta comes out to 0.72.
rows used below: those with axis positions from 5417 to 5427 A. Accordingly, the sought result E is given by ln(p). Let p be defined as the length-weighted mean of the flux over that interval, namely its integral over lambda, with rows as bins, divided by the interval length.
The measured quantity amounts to 1.88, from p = 6.57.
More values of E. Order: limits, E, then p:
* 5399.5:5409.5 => 1.82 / 6.19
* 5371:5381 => 1.87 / 6.46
